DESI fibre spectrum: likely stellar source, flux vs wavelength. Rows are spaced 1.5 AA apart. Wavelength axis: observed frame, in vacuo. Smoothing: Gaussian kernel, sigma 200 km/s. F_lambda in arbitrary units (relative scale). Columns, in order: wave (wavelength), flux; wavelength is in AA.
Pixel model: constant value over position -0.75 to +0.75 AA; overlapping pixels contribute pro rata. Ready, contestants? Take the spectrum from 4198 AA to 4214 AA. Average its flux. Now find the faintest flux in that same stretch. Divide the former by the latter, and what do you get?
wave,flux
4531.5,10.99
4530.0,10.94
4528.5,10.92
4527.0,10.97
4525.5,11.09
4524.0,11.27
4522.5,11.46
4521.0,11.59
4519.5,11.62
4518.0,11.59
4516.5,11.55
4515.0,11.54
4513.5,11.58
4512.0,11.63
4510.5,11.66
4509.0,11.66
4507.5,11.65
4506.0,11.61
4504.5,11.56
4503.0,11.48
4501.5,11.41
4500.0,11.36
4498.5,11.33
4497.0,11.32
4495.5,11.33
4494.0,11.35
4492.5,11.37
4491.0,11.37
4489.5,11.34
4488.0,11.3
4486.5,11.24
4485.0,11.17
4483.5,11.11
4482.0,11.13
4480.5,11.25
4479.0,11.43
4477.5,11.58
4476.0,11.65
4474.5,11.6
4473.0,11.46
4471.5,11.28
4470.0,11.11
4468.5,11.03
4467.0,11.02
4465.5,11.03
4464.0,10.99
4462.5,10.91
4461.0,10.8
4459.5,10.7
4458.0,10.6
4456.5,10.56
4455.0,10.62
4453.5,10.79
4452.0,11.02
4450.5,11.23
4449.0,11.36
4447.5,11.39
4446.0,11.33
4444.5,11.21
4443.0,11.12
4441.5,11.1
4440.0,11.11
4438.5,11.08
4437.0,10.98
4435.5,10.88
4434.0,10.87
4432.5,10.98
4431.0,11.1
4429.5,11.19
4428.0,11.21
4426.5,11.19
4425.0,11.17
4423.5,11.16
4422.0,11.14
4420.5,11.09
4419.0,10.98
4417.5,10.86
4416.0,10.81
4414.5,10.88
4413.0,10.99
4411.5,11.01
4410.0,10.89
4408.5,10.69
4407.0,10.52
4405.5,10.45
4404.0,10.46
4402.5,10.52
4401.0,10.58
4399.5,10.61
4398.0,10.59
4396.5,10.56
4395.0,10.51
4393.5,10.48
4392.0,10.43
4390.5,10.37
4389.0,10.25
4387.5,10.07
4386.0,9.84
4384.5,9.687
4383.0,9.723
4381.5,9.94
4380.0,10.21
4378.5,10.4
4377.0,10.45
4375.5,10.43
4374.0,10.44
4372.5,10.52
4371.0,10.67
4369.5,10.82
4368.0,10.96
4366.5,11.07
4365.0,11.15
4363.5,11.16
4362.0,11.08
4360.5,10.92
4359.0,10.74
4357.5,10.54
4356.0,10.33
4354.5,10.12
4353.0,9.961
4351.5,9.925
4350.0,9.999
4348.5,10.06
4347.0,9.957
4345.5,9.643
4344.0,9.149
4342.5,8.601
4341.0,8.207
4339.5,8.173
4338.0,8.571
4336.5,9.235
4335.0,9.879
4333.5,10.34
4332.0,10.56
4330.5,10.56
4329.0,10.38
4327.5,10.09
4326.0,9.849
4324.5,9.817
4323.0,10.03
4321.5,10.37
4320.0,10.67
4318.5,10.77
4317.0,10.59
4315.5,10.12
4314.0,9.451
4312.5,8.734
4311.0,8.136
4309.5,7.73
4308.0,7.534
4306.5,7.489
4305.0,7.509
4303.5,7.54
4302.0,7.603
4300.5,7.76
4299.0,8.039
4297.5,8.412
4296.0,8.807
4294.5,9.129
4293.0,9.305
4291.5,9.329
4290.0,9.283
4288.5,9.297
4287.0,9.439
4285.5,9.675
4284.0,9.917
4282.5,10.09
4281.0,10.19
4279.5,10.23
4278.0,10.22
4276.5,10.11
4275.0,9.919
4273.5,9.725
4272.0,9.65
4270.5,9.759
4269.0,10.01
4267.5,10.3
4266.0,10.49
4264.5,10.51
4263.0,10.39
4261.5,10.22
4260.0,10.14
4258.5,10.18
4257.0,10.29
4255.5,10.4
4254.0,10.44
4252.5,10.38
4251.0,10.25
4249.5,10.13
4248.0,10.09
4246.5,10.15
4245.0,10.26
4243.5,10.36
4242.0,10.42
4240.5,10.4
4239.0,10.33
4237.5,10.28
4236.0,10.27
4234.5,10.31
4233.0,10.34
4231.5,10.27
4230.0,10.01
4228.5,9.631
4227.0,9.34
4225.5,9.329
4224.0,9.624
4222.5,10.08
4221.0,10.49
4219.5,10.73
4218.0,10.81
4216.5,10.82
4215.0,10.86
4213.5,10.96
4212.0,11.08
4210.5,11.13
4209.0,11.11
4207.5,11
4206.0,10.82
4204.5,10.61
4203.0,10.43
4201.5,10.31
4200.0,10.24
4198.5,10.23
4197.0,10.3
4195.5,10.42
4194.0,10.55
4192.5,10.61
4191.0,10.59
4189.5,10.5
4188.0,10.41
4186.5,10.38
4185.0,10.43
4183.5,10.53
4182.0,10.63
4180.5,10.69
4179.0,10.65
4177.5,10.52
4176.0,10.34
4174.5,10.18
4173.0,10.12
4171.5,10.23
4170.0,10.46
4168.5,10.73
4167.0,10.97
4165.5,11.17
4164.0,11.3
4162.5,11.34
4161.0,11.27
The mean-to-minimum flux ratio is 1.05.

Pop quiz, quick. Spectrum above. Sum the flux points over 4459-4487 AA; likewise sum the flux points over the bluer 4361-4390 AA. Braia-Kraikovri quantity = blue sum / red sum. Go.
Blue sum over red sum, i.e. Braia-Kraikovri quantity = 0.94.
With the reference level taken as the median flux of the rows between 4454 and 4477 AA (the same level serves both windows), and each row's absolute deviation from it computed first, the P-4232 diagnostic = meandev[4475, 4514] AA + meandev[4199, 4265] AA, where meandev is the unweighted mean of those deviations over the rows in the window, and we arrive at 1.1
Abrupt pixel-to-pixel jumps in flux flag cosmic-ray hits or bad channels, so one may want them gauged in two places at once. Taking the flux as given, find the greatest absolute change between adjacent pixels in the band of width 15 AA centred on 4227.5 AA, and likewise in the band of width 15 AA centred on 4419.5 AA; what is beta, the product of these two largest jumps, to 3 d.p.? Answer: 0.055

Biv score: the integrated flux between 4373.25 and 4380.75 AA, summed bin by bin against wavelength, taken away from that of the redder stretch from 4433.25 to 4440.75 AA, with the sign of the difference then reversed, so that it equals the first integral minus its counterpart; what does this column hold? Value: -4.5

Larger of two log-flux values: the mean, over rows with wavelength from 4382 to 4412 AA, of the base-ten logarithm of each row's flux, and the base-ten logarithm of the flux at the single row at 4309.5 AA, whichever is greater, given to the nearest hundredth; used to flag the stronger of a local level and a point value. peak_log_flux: 1.02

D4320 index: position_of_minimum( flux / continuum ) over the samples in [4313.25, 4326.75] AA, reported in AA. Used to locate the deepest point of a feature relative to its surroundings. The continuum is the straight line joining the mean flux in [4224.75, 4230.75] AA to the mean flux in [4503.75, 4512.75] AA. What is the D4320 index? 4314.0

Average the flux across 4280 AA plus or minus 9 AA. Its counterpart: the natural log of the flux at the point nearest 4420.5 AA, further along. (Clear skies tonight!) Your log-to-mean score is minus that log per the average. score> -0.244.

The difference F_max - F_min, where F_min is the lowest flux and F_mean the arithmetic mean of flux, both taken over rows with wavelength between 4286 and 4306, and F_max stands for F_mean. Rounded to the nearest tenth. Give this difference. 1.1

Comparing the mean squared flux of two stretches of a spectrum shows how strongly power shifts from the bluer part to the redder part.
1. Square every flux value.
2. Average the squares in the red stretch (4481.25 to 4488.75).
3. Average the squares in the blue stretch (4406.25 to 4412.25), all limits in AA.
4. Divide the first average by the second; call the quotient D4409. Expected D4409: 1.08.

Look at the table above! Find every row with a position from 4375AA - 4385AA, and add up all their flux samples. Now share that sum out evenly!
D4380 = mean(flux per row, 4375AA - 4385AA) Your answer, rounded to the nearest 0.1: 10.1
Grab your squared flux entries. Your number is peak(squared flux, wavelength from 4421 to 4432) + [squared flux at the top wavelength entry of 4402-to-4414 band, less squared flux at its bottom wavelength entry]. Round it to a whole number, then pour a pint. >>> 136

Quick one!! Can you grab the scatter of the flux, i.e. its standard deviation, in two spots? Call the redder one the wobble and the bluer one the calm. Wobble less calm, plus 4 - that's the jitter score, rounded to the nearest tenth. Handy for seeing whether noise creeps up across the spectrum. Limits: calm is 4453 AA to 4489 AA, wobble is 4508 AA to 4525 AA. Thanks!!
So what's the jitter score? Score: 3.8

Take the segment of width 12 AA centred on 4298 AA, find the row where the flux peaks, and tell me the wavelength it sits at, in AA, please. 4293.0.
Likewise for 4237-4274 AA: 4264.5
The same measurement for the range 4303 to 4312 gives 4311.0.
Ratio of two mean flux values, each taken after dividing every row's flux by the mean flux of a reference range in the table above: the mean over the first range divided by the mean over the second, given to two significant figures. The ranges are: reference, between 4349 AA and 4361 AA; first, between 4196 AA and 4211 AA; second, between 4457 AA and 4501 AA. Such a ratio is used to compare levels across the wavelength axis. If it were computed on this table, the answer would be 0.95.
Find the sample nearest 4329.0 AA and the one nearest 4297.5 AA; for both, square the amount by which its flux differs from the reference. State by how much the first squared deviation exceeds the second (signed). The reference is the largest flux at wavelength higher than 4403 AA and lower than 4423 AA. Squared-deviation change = -6.86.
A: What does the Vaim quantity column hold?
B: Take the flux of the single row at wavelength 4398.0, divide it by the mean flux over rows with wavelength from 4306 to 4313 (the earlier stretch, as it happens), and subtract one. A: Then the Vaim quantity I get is 0.34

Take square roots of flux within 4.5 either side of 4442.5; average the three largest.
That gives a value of 3.35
